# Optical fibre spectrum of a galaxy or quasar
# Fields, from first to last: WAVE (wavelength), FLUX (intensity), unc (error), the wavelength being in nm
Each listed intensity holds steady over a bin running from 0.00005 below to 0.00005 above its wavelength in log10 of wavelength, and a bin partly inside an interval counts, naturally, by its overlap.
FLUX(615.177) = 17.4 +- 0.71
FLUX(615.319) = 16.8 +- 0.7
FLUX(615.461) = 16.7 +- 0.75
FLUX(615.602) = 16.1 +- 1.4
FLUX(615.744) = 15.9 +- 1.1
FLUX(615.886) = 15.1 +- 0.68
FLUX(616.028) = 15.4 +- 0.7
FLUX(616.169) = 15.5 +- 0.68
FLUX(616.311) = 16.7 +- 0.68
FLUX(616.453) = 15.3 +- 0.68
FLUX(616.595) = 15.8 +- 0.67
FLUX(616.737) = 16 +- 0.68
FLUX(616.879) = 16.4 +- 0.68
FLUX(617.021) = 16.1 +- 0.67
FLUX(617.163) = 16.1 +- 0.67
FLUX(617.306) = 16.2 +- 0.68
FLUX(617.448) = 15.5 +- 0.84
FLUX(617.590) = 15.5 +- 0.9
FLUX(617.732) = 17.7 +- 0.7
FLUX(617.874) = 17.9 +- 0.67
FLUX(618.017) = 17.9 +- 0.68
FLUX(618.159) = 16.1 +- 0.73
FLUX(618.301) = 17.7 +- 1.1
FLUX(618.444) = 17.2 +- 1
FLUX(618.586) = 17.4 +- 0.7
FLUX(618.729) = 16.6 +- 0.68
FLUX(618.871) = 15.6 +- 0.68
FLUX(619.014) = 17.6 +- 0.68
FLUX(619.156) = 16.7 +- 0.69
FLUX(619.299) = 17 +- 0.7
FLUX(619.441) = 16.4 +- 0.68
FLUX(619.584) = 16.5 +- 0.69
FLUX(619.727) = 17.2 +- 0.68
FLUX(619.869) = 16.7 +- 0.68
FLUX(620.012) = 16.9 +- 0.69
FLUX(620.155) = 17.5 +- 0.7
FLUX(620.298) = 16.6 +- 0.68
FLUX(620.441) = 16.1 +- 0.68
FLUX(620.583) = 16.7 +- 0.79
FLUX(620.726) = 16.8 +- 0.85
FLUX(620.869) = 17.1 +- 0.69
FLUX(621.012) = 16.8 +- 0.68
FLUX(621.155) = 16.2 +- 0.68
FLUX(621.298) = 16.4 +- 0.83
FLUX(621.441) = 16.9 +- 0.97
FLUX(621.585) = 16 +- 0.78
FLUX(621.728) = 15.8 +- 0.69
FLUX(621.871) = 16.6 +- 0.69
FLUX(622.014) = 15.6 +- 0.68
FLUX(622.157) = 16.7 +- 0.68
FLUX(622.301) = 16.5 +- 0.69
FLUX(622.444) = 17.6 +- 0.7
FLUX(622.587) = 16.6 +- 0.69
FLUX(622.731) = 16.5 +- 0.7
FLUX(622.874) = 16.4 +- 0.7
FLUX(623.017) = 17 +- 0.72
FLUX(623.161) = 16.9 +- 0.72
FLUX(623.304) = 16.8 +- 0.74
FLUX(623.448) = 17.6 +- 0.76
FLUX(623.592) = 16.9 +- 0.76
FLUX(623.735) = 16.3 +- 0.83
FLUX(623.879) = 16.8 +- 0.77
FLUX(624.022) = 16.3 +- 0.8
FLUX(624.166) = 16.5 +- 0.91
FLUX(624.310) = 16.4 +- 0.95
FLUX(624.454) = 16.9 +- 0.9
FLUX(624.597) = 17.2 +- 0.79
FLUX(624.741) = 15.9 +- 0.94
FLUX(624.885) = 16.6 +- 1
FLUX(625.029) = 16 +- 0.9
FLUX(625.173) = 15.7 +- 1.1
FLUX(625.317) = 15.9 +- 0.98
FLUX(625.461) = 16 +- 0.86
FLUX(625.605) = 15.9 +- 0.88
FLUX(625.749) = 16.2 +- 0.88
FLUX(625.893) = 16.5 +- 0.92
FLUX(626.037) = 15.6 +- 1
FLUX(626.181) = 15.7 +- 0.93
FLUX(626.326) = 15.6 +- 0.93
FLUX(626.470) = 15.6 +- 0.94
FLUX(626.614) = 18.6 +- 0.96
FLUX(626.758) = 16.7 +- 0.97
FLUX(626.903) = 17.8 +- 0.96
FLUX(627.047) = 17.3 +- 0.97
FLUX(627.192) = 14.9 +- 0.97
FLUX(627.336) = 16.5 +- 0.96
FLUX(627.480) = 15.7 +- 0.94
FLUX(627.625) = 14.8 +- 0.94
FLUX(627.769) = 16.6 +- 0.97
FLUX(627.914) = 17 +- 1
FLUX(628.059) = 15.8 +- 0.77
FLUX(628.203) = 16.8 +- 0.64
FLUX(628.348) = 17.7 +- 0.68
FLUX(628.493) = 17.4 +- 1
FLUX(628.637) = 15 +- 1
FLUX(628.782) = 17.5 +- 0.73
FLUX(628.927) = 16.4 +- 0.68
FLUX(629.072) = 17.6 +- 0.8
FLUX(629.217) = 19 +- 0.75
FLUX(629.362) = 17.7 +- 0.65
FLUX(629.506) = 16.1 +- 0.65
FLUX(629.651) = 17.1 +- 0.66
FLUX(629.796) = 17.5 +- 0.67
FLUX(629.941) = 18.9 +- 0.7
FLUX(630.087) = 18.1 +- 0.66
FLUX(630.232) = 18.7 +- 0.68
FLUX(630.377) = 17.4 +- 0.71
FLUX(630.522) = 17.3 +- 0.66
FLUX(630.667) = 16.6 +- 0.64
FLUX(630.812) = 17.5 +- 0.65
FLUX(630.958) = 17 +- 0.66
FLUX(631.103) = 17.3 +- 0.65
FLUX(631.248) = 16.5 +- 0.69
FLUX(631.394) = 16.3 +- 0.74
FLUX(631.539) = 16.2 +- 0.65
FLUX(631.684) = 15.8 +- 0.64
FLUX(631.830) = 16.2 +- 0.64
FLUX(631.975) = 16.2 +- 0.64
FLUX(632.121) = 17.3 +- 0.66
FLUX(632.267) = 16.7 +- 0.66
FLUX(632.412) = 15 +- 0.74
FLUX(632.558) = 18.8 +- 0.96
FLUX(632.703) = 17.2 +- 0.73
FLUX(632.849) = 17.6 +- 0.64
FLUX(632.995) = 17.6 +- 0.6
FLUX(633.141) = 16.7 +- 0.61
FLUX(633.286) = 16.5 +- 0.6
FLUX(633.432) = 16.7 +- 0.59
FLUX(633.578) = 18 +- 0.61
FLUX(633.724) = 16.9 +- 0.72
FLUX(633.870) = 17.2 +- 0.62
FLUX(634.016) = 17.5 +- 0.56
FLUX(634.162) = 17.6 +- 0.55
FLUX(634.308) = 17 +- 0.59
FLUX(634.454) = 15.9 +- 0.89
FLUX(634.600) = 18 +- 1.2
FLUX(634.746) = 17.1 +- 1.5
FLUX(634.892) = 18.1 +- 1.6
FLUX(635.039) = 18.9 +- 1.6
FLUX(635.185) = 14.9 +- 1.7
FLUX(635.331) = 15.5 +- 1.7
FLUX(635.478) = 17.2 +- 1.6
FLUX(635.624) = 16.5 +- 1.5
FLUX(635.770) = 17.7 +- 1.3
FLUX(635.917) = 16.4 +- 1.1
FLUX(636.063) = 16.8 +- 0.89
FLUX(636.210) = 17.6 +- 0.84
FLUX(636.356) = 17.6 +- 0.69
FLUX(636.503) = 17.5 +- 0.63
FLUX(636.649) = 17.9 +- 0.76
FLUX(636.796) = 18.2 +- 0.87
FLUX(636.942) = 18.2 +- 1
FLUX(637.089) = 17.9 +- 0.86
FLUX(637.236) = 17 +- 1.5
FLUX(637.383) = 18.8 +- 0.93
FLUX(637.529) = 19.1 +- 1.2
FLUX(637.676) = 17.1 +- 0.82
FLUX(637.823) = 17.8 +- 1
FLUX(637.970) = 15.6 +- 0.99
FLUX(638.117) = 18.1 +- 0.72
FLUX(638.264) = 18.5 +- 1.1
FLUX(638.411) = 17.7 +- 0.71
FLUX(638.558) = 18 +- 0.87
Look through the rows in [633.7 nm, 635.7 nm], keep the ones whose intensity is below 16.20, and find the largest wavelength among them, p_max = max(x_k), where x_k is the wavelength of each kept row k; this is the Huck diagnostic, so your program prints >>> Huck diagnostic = 635.331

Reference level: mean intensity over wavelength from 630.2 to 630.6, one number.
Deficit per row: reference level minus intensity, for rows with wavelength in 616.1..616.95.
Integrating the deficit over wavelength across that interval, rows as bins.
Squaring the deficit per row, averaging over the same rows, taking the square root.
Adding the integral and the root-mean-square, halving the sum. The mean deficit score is 1.7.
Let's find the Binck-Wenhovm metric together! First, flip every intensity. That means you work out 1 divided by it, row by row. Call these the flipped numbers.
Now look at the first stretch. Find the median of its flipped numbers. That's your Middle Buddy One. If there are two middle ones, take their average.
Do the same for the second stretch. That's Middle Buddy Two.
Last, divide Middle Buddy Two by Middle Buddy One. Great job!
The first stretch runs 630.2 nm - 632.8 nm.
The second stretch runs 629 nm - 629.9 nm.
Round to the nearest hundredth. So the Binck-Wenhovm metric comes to 0.96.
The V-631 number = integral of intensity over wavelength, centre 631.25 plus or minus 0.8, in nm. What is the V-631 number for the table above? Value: 26.6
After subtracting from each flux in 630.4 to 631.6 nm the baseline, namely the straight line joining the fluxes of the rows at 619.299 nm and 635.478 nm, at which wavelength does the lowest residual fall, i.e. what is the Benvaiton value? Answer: 631.539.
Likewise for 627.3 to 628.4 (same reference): 627.625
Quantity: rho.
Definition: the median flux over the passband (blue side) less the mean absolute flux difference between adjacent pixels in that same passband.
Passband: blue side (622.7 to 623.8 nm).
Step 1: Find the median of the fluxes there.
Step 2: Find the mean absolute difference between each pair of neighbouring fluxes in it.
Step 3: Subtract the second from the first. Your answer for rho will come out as 16.4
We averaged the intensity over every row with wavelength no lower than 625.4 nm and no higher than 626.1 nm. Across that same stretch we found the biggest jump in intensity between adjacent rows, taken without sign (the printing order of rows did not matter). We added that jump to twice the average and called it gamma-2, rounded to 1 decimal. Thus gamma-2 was 33.0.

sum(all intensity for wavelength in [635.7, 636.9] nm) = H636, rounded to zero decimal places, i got 140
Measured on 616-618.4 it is 278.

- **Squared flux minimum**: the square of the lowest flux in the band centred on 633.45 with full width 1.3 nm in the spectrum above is 272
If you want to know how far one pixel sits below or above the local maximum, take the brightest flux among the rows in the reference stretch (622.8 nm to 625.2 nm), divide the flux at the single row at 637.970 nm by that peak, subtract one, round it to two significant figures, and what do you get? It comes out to -0.11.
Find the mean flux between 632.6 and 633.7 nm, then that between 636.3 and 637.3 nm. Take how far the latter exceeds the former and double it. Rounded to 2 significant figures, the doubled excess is 1.1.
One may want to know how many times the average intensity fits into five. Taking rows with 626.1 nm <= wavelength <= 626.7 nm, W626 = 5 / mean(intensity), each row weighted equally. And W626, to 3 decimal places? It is 0.305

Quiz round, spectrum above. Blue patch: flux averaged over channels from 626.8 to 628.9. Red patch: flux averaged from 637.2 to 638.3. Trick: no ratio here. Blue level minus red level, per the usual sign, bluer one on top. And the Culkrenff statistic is -1.3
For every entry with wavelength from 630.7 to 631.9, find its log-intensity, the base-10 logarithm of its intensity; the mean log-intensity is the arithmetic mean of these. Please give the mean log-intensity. 1.22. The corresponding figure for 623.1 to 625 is 1.22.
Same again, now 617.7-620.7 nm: 1.23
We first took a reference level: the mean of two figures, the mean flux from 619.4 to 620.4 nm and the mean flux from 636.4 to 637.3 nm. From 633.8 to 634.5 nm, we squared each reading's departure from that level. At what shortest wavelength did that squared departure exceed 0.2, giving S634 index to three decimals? 634.454 nm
